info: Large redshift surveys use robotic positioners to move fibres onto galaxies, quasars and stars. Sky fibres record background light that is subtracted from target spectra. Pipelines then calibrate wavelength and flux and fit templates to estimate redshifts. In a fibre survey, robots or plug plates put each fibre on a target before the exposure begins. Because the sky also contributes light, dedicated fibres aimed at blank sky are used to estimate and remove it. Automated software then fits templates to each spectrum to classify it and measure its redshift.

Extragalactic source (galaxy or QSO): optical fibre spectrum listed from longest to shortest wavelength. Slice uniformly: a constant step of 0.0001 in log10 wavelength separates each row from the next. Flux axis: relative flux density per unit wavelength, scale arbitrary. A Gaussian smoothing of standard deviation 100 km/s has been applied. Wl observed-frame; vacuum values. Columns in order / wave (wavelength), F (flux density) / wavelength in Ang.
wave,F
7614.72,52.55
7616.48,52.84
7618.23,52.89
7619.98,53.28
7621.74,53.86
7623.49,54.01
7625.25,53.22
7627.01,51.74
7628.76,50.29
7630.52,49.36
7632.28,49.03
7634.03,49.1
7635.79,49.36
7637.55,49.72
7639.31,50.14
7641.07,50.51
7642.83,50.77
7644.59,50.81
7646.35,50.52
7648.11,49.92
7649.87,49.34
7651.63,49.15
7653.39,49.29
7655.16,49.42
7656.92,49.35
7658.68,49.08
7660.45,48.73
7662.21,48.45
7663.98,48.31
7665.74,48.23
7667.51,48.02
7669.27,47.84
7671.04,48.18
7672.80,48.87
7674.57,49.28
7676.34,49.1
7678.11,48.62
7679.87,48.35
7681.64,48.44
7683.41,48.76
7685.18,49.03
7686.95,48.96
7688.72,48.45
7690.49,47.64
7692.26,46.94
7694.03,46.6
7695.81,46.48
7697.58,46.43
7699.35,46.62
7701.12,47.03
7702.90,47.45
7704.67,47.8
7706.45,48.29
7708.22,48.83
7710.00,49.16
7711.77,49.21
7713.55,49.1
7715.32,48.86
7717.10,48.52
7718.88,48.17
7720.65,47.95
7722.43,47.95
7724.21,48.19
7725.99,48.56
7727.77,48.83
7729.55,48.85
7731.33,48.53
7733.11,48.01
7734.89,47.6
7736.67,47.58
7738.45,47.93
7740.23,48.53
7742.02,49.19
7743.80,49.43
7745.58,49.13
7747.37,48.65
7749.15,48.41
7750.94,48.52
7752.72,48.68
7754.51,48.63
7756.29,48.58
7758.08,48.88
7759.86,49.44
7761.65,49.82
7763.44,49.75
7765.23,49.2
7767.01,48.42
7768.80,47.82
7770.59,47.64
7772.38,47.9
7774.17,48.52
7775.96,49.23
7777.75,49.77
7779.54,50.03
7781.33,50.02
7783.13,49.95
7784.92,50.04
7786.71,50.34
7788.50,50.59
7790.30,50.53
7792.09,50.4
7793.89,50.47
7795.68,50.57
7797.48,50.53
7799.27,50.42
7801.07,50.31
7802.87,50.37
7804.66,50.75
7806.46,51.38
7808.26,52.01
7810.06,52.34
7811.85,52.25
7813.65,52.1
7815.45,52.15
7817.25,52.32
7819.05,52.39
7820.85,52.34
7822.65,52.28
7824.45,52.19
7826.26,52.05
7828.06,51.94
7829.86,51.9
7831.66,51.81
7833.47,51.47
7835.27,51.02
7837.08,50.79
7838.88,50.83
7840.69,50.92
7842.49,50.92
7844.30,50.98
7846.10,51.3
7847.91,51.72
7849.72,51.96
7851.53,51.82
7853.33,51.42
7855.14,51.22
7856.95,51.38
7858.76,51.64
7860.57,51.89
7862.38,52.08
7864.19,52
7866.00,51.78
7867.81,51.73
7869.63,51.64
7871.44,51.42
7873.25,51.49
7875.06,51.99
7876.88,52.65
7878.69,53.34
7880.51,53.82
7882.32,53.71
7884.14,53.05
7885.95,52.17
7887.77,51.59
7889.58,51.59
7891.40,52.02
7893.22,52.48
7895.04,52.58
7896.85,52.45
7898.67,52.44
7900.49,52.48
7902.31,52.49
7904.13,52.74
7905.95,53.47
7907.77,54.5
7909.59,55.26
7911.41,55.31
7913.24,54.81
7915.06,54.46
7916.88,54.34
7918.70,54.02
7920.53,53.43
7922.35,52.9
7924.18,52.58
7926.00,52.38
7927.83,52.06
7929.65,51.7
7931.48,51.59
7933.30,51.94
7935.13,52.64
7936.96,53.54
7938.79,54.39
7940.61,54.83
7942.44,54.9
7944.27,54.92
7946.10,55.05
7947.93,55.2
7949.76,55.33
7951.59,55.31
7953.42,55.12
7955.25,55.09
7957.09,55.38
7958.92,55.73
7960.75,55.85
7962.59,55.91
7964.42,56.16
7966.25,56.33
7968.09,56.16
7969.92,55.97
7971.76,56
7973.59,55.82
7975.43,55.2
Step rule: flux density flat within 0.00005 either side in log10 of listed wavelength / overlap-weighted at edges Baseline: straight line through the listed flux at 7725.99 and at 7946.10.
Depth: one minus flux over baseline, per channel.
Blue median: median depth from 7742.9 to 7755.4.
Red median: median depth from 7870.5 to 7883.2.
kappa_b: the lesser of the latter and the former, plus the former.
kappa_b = 0.020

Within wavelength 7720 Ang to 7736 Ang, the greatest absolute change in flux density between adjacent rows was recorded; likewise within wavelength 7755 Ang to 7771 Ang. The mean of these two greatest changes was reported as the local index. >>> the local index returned 0.65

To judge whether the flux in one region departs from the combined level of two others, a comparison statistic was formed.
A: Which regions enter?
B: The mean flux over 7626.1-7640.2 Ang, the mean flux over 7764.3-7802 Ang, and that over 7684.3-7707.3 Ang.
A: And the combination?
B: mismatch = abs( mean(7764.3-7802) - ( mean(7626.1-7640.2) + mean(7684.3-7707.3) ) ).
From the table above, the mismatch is 47.7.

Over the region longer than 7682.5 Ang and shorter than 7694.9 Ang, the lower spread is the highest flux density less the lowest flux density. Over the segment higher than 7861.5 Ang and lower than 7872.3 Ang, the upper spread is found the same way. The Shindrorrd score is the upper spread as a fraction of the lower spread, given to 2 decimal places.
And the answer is 0.27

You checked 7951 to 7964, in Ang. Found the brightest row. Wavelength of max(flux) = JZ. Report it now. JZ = 7962.59 Ang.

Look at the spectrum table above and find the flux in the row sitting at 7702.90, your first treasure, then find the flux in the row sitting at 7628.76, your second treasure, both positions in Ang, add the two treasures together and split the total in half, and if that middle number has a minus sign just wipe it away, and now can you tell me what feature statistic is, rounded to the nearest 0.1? 48.9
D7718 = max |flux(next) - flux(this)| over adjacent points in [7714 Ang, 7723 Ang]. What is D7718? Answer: 0.35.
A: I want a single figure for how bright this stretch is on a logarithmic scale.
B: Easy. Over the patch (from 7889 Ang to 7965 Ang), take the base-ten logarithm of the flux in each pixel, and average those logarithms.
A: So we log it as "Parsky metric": 1.73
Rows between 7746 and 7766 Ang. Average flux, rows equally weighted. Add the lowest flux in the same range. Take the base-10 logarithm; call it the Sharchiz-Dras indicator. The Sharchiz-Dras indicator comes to 1.99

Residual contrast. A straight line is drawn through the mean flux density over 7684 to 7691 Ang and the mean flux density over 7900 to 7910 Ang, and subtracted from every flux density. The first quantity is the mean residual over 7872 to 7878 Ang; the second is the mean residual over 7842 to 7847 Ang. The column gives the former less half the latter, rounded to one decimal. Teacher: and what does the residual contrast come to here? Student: -0.2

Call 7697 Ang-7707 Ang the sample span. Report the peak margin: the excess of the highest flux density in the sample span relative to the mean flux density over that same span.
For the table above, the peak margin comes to 1.0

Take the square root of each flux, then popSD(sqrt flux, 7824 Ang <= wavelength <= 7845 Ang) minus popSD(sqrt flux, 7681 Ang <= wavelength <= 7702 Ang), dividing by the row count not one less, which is -0.04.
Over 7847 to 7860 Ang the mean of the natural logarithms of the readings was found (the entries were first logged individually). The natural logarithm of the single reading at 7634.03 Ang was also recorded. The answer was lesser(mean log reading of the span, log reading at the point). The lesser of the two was 3.89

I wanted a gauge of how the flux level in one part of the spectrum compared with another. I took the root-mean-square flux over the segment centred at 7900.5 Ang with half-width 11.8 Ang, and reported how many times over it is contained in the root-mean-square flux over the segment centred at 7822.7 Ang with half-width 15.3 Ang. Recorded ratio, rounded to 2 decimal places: 0.98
